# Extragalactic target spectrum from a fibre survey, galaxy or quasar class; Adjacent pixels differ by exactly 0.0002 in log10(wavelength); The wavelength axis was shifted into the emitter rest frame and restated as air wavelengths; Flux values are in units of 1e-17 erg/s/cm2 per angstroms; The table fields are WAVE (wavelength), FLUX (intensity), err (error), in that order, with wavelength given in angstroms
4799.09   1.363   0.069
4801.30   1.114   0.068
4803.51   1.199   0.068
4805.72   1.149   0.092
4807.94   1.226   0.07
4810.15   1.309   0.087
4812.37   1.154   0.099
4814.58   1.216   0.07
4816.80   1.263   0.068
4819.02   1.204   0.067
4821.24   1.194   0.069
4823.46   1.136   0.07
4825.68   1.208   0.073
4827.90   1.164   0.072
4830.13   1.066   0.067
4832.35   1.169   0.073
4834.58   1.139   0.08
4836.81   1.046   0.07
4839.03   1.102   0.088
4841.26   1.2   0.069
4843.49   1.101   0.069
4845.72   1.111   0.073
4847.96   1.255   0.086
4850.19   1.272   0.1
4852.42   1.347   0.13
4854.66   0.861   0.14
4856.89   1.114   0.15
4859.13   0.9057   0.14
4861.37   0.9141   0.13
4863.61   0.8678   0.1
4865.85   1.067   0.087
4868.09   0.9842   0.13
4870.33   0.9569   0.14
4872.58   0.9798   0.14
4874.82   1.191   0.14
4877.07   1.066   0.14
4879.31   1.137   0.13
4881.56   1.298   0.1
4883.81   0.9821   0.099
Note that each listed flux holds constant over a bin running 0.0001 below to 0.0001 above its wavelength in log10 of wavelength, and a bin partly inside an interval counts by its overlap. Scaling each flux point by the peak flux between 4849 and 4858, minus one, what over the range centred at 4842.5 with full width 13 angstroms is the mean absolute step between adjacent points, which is 0.060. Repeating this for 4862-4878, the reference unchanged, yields 0.083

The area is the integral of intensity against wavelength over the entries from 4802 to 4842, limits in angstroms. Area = 47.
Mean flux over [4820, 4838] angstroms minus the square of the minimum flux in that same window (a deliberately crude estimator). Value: 0.05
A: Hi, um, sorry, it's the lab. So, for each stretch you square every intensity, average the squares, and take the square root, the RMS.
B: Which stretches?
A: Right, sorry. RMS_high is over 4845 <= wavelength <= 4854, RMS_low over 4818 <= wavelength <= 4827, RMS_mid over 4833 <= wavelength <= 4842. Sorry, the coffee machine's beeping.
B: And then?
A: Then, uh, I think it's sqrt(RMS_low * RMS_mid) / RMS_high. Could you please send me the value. 0.92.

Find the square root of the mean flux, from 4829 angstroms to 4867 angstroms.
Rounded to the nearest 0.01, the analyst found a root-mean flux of 1.04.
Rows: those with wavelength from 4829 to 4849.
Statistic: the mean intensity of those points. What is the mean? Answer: 1.13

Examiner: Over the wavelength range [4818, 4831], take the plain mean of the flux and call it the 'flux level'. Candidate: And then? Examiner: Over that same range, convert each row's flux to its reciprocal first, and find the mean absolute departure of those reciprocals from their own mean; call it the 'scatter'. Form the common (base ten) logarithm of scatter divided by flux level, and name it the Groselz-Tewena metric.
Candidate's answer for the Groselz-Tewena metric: -1.57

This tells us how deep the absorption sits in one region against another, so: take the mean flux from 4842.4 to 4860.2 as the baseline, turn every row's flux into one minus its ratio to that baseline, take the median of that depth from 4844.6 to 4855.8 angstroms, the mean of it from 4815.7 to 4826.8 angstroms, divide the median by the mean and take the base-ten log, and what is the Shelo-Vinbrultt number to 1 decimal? 0.2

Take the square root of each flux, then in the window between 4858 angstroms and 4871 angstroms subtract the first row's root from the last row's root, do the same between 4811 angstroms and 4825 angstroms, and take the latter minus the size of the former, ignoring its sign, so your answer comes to -0.035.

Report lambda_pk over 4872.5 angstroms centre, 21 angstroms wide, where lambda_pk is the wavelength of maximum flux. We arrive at 4881.56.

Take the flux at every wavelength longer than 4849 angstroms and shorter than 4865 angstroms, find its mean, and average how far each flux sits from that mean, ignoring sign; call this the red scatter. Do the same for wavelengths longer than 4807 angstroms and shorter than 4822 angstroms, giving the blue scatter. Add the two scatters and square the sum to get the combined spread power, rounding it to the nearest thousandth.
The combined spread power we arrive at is 0.045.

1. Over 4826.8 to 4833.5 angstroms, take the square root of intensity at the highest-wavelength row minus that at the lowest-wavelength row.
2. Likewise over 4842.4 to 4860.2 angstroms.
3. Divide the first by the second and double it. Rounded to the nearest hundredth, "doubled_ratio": -0.05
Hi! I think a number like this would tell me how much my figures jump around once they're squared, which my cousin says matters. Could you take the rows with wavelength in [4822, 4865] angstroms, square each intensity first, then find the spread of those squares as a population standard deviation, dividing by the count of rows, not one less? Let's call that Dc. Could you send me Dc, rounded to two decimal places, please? 0.29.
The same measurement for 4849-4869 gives 0.37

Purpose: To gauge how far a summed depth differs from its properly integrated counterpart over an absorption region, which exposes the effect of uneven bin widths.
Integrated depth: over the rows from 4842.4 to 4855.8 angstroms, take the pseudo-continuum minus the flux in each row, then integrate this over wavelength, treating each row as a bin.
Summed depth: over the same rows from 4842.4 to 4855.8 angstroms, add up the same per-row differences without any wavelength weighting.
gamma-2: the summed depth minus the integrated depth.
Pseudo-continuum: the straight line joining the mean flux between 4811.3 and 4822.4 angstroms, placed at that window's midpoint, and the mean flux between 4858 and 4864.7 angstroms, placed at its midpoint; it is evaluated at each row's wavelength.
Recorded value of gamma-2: 1.3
